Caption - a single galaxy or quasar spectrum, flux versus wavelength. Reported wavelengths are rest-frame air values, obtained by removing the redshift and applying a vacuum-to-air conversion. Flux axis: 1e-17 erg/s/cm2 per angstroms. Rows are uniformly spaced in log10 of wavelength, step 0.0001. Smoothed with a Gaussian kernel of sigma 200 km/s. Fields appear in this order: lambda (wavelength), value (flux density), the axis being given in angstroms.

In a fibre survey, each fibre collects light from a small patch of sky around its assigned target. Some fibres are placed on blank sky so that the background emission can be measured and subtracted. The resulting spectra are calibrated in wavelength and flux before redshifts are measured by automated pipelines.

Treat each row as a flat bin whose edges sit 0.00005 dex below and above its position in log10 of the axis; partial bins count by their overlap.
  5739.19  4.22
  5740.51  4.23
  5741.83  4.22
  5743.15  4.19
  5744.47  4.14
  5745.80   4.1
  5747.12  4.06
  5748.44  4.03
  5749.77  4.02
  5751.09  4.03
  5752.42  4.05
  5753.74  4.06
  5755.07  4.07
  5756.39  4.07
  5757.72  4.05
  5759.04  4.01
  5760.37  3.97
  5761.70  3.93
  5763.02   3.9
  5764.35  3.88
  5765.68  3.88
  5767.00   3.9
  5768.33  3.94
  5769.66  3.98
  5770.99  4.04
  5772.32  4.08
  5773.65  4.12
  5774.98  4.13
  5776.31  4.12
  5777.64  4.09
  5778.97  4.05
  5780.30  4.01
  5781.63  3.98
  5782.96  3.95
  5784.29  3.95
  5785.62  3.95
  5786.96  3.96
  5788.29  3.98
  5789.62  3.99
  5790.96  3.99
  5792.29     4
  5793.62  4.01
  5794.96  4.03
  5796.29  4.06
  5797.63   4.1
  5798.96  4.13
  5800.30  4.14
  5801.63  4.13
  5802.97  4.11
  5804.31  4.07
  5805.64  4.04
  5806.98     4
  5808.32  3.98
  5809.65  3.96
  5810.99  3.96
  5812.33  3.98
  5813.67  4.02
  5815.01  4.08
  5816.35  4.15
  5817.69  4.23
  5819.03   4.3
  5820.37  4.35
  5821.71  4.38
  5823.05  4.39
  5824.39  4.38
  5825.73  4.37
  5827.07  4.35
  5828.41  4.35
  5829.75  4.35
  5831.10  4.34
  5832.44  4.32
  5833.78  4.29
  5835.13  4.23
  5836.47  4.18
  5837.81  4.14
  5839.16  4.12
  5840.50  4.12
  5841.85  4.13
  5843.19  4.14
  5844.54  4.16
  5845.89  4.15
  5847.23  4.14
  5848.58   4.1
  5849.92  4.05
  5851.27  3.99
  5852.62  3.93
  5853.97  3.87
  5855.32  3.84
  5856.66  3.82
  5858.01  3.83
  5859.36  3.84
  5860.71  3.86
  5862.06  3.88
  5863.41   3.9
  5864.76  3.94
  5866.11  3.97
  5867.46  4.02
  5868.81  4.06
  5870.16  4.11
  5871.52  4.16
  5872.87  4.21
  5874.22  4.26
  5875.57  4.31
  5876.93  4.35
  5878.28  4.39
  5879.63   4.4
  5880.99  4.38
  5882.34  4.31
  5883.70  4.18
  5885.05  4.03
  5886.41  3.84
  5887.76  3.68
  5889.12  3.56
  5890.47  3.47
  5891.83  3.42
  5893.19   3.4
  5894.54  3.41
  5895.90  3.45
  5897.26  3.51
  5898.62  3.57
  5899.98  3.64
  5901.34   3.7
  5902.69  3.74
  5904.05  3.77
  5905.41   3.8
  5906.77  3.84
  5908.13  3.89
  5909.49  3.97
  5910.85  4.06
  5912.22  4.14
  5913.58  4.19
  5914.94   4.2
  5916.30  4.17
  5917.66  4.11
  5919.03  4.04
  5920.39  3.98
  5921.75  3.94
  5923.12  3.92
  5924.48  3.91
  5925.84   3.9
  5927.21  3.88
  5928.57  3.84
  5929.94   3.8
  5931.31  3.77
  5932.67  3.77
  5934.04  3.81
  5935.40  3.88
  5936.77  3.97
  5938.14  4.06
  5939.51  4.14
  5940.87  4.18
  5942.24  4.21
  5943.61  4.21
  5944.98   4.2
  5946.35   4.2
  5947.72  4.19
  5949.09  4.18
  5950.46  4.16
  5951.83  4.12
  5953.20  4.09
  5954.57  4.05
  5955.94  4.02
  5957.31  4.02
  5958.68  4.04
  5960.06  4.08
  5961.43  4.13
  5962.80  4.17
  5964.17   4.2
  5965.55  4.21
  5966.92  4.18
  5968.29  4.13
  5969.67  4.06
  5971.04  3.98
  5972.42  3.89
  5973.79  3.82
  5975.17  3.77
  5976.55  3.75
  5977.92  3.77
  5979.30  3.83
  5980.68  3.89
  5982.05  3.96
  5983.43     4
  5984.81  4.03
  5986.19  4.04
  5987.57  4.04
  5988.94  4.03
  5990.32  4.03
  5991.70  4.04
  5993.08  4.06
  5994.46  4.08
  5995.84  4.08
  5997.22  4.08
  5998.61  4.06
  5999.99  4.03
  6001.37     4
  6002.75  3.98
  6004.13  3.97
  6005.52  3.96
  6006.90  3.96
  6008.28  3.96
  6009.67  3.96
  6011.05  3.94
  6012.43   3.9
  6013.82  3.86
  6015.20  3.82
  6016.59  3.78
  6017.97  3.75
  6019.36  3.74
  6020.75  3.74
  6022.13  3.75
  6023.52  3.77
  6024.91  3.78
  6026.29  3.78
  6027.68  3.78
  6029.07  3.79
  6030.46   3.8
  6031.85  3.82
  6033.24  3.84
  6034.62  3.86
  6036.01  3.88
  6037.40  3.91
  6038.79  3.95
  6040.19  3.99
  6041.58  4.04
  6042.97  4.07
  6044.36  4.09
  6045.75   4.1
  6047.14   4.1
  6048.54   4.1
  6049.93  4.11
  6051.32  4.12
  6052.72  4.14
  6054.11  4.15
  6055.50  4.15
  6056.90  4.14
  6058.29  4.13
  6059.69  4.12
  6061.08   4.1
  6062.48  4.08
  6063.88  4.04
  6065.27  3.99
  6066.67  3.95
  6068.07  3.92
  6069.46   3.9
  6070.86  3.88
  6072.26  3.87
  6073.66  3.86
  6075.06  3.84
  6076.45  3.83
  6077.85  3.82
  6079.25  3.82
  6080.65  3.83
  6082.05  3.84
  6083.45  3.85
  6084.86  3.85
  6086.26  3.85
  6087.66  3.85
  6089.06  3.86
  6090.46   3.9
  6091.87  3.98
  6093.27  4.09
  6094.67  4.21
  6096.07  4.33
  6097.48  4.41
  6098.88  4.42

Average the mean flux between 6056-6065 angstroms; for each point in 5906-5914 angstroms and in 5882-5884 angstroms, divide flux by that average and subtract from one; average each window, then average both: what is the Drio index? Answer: -0.007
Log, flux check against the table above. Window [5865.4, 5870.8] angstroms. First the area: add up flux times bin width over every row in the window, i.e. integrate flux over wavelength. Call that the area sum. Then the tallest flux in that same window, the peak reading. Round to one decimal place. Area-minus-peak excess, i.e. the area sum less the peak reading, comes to 17.7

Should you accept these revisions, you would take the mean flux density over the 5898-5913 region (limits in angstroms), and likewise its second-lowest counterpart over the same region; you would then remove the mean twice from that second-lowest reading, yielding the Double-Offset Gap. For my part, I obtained -4.02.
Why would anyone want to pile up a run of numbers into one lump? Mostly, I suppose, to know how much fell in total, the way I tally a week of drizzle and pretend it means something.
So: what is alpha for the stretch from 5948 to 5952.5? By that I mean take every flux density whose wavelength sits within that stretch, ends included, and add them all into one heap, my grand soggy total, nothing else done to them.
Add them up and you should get 12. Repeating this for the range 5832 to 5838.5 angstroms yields 21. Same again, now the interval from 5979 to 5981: 8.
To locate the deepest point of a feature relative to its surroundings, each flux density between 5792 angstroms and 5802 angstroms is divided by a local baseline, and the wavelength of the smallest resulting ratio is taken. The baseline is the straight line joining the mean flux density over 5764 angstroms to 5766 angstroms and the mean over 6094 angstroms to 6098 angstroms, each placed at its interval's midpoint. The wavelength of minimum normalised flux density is 5792.29 angstroms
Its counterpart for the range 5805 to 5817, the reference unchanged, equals 5810.99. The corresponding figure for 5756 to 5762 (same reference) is 5761.70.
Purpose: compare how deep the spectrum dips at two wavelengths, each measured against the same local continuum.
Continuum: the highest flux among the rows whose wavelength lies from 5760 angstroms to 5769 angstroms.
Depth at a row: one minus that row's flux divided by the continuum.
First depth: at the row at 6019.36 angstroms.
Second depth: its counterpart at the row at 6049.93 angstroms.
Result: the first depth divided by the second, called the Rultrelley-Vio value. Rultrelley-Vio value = -1.6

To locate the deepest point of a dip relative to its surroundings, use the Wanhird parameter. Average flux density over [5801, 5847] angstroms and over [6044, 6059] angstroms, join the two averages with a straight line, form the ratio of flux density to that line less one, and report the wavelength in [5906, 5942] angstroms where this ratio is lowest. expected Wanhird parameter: 5931.31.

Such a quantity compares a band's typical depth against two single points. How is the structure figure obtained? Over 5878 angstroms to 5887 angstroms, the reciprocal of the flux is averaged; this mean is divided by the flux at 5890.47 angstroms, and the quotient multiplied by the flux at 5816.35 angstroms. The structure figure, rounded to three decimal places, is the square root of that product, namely 0.533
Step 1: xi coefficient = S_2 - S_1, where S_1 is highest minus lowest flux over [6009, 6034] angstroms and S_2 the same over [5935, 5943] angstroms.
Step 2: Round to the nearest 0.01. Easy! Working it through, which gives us 0.11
